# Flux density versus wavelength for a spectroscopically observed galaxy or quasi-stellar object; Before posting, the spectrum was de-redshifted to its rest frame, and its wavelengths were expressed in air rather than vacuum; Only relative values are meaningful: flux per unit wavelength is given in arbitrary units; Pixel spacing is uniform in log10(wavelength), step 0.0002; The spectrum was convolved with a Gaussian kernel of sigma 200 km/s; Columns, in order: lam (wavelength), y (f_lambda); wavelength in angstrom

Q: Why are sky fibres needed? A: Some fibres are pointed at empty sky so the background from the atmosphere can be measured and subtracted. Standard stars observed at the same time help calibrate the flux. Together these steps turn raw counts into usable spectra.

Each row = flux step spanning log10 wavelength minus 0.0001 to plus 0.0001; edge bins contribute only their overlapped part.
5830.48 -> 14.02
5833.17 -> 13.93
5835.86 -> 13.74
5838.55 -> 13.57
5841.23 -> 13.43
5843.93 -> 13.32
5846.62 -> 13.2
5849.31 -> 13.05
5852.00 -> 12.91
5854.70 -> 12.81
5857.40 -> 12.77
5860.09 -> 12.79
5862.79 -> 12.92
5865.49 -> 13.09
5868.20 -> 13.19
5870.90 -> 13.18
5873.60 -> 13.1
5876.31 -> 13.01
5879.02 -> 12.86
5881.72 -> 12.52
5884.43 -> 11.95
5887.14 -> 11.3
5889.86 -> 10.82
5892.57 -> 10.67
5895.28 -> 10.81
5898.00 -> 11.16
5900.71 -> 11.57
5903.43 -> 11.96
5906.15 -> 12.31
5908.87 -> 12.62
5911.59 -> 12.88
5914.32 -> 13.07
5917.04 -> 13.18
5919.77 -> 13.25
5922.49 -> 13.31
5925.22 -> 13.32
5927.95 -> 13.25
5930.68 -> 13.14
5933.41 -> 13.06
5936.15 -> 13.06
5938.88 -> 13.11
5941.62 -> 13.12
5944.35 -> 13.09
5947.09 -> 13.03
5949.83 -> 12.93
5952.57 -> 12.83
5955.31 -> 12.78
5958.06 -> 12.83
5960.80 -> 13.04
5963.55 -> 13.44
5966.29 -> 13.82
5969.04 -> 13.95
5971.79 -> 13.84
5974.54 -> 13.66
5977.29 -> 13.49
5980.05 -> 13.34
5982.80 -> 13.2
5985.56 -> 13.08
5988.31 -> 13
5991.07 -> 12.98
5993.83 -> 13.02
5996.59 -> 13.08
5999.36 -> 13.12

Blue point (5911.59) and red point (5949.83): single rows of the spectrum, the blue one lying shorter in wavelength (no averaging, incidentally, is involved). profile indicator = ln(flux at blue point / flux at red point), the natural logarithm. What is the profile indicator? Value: 0.00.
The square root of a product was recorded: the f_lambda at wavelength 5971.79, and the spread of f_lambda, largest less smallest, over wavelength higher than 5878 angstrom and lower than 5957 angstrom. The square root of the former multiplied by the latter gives 6.1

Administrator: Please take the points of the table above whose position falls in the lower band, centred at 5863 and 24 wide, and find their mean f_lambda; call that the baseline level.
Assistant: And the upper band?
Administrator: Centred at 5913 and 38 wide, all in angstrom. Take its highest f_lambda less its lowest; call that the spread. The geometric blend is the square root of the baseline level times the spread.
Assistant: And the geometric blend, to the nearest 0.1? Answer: 5.7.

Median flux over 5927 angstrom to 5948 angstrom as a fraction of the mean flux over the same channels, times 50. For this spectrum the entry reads 50.0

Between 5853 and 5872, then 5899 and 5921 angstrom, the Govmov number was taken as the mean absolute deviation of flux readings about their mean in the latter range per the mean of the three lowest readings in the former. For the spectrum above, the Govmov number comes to 0.039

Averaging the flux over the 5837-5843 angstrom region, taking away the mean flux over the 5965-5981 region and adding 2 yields 1.8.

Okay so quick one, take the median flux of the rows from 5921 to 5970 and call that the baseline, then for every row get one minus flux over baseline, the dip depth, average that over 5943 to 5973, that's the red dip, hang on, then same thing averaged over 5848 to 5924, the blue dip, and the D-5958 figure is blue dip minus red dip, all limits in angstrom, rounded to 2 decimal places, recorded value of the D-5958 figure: 0.06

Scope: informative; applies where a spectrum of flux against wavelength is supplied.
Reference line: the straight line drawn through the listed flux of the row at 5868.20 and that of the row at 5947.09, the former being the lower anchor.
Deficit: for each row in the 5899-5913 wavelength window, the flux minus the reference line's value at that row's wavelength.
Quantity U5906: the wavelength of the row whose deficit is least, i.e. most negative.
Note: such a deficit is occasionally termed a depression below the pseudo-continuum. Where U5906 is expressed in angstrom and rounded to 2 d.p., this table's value 5900.71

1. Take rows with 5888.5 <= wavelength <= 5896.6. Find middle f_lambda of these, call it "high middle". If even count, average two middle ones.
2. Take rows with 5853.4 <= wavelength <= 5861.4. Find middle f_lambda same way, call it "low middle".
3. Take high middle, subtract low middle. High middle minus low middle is -2.0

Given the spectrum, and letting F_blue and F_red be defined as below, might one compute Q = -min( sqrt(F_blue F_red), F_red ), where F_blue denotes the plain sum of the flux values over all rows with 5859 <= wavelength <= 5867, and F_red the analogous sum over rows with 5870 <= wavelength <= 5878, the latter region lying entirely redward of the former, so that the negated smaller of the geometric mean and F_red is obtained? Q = -39.0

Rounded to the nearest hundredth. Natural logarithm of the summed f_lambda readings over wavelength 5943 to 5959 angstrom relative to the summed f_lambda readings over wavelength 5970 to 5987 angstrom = -0.04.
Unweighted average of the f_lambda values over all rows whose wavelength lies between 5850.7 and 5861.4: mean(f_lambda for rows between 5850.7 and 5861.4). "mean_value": 12.82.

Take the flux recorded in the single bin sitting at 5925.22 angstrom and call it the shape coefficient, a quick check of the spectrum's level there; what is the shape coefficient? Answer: 13.32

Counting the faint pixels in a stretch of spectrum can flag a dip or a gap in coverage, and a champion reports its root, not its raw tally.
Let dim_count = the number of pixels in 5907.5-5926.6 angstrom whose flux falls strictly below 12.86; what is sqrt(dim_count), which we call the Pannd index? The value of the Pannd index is 1.0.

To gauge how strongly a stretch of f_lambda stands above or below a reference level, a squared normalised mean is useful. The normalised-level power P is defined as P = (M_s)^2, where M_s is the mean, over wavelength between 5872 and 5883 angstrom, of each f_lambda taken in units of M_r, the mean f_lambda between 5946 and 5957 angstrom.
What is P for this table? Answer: 1.00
